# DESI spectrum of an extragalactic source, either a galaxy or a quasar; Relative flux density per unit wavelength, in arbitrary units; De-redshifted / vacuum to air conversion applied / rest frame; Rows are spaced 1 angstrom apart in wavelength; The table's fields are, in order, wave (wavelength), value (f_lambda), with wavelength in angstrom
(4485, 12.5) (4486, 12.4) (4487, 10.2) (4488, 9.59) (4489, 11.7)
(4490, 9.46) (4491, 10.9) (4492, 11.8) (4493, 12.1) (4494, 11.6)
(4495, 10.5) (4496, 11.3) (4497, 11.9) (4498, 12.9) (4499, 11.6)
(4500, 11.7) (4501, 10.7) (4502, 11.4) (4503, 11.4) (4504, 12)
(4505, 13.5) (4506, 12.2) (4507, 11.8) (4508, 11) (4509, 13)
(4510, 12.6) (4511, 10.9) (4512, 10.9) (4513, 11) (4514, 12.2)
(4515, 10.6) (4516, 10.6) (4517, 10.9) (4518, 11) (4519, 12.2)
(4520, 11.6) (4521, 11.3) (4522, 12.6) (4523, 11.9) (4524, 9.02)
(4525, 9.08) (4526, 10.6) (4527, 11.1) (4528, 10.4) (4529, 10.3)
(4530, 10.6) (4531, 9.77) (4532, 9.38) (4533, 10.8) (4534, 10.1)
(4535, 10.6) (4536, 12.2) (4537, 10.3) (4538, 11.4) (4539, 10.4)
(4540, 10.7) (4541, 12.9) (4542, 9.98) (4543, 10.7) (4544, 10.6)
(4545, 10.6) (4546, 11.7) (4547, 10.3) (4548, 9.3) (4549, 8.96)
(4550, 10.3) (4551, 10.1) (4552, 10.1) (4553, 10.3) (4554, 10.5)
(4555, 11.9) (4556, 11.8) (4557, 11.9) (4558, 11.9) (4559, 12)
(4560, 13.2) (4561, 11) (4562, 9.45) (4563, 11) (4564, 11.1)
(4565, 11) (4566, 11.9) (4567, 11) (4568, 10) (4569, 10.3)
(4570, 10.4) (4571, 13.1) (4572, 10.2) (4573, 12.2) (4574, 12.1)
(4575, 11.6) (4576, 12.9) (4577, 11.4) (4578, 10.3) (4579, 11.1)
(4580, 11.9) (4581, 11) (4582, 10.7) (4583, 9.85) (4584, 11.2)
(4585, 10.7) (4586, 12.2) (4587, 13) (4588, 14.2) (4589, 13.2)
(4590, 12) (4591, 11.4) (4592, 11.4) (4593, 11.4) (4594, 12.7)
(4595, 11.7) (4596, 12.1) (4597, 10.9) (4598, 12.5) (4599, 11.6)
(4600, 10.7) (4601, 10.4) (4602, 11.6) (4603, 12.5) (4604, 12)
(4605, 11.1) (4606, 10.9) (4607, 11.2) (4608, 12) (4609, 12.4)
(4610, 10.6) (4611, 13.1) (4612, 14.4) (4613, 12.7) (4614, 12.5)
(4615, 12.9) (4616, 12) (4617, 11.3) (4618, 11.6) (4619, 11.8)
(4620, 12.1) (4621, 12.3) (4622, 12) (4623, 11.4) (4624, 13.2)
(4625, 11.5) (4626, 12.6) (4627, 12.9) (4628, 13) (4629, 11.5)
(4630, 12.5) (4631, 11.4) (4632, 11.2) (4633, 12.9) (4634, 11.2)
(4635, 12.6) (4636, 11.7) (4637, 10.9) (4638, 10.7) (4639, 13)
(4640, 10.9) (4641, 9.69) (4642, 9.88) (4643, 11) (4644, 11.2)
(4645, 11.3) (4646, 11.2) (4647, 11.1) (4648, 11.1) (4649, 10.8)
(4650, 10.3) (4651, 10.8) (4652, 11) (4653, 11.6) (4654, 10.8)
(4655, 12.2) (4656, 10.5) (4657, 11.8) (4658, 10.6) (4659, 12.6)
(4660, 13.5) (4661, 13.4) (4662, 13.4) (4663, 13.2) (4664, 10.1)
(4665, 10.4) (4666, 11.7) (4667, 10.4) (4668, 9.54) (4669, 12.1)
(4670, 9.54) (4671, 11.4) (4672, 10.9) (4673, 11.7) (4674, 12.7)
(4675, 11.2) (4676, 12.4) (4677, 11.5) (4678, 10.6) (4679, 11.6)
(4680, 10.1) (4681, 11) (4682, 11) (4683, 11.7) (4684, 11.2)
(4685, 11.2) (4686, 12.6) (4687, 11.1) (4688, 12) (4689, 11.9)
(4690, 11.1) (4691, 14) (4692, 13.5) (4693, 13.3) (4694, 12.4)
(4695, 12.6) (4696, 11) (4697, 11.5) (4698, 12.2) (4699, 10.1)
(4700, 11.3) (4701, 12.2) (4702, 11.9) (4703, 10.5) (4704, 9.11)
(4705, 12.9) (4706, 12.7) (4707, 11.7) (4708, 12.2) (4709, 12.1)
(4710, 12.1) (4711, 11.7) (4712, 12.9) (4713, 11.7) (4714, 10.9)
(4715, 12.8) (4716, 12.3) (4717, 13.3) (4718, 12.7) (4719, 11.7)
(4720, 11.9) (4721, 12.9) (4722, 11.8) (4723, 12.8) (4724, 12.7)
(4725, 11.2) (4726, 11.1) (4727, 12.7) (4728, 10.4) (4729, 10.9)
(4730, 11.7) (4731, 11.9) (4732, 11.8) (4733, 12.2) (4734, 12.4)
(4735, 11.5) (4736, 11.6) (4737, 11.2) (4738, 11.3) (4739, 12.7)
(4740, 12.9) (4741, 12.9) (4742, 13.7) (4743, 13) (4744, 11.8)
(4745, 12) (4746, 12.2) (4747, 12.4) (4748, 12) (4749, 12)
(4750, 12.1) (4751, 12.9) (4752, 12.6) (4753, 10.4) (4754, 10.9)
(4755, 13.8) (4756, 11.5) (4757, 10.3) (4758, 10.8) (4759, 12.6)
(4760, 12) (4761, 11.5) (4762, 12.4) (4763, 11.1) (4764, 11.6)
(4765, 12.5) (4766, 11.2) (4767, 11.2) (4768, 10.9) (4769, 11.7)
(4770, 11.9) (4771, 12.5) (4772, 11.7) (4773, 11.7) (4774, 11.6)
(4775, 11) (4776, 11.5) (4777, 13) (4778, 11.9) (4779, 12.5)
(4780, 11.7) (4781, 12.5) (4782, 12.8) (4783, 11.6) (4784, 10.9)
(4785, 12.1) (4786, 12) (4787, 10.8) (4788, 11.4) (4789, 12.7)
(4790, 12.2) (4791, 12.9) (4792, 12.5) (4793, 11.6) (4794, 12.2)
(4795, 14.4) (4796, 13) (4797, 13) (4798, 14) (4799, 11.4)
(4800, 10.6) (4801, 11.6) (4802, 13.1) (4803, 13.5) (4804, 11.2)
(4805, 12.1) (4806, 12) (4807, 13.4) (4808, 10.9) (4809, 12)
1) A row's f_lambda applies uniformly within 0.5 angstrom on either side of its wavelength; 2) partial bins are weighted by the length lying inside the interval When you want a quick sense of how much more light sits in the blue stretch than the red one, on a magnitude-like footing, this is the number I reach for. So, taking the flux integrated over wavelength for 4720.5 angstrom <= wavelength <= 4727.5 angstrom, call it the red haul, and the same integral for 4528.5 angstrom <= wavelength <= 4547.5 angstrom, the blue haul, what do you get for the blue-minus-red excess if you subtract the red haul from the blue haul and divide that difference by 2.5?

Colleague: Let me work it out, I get 47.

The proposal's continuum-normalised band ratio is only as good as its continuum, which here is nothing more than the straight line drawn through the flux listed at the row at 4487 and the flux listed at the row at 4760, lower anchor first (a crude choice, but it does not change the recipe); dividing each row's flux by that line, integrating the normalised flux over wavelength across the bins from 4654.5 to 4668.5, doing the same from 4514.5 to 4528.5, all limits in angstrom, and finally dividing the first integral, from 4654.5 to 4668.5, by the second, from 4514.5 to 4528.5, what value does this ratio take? 0.98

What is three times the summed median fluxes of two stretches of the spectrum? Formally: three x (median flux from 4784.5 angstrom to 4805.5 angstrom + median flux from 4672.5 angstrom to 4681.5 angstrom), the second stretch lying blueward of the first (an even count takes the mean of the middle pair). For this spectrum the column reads 71.1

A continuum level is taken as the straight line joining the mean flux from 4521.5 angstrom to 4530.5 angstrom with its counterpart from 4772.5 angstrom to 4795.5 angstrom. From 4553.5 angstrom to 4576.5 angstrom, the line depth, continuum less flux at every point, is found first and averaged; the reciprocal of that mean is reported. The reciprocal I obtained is -1.8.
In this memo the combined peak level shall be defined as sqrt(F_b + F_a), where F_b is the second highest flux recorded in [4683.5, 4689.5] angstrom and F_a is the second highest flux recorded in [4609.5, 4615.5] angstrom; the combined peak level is 5.01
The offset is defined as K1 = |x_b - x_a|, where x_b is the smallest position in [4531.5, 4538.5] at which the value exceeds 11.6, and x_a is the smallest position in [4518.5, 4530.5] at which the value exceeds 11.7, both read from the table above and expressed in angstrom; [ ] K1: 17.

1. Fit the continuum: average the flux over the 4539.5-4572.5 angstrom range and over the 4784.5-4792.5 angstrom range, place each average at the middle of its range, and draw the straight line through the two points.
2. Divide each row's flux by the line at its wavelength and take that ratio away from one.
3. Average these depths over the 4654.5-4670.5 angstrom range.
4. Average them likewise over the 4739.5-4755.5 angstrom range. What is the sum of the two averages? -0.05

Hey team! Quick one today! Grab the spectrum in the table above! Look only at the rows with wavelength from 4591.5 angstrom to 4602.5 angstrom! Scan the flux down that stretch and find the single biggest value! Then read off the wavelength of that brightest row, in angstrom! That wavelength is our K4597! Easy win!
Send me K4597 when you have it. 4594 angstrom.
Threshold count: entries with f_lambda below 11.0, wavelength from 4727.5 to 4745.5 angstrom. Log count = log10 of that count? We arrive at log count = 0.3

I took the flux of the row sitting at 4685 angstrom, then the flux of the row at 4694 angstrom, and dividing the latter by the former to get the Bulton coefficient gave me 1.11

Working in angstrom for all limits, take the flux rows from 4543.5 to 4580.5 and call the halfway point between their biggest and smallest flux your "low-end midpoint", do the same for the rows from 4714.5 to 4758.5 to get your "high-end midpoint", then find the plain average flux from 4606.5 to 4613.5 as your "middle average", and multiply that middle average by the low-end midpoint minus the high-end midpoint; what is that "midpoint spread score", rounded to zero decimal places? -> -12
